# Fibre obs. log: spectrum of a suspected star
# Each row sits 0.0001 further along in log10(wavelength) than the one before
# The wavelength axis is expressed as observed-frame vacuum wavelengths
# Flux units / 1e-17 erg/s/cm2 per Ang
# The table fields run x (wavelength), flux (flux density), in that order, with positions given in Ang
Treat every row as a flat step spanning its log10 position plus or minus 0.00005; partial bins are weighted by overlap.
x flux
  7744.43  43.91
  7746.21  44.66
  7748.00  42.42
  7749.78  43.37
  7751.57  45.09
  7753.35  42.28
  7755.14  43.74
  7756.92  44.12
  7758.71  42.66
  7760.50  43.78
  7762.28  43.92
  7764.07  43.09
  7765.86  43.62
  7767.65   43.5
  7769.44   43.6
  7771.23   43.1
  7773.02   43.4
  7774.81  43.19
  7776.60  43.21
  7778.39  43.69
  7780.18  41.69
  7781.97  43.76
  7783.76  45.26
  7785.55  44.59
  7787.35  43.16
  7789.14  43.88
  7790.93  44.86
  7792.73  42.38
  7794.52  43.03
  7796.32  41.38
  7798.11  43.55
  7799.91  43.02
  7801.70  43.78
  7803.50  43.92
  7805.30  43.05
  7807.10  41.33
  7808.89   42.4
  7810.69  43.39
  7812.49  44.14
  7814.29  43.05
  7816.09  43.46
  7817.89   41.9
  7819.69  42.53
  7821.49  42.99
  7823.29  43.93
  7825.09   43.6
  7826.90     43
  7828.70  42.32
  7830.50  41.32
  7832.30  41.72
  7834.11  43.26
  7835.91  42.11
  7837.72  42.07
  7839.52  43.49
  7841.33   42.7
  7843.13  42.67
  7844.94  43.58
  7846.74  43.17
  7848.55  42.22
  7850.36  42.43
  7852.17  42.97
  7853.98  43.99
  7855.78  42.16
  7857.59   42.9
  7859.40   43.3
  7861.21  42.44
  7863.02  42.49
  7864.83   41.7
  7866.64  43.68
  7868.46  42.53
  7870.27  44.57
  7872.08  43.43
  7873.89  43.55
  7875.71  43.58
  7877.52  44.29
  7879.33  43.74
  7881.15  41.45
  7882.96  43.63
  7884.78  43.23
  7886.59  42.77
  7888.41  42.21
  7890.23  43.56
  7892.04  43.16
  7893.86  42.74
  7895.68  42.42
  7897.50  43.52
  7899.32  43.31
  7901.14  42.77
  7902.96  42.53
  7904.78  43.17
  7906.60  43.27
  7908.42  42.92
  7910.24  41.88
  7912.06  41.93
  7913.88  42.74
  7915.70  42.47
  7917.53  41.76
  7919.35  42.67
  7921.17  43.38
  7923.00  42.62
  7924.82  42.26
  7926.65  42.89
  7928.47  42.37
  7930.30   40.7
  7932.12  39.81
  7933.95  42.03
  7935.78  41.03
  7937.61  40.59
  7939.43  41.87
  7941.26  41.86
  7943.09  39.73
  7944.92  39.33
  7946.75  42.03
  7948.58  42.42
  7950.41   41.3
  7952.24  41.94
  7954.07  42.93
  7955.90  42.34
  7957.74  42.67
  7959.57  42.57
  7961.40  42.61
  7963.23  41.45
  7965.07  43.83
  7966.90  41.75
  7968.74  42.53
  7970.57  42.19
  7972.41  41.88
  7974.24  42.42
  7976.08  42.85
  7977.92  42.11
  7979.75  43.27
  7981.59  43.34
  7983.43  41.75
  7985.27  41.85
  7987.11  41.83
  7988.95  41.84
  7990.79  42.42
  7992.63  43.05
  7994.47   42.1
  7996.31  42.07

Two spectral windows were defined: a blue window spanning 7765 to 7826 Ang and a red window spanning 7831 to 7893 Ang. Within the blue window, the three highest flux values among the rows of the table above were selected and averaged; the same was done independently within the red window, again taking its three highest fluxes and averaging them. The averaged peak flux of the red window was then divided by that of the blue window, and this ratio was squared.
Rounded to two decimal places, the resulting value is 0.97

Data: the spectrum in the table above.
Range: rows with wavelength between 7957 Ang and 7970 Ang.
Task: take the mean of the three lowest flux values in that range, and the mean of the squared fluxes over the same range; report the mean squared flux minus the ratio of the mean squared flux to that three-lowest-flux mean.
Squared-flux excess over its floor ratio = 1763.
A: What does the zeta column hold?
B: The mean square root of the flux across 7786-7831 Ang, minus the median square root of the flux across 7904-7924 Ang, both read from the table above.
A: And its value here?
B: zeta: 0.03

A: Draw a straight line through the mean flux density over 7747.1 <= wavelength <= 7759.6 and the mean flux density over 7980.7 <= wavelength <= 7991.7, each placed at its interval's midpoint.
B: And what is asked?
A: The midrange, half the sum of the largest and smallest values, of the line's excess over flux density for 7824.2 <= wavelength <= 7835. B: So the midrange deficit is 0.5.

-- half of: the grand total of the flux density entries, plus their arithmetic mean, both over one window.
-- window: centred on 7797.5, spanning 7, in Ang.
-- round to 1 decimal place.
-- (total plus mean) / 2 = 106.9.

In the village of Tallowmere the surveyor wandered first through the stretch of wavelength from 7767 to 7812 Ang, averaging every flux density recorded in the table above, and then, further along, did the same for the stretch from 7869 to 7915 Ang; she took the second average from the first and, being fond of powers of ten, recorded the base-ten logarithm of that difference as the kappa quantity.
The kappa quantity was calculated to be -0.6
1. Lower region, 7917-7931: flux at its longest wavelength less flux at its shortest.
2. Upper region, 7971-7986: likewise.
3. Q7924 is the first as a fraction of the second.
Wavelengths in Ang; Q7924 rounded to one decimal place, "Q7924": 35.3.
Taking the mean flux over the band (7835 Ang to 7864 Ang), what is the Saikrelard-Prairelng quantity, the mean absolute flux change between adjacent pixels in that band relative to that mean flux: 0.0159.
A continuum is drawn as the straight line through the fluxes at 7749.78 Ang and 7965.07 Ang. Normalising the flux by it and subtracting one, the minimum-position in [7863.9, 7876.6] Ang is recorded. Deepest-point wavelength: 7864.83 Ang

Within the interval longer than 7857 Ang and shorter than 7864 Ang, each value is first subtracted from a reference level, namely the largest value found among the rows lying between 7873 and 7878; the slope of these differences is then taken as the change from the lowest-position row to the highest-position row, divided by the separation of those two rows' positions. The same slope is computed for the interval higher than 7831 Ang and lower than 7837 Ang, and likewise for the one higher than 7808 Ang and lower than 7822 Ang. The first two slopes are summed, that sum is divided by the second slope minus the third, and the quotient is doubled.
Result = 1.1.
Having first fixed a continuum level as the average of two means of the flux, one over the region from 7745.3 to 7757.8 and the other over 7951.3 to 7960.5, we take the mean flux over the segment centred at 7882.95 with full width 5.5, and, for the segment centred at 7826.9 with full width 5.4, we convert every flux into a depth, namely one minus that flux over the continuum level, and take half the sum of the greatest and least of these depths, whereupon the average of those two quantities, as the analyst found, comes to 21.4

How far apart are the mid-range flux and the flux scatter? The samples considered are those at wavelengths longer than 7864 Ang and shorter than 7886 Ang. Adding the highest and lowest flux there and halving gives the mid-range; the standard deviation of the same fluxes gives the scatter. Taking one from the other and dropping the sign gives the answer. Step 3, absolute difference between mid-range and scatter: 42.1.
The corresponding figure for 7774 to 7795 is 42.5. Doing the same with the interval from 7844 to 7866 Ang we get 42.2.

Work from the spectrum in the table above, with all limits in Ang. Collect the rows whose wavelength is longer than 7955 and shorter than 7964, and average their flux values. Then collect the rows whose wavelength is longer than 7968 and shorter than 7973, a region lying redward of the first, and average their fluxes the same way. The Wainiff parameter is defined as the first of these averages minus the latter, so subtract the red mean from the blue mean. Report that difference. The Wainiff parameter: 0.13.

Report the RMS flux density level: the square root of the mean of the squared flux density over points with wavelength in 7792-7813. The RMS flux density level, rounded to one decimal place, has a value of 43.0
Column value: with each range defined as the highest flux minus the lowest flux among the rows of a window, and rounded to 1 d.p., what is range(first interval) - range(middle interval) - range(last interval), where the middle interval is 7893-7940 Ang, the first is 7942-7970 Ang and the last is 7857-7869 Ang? -1.2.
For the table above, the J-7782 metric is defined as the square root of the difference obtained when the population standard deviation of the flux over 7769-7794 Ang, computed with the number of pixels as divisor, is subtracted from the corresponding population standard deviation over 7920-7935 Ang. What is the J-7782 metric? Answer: 0.45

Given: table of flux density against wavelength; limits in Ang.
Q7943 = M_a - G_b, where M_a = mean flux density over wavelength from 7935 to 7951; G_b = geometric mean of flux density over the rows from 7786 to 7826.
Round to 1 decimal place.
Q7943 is -2.0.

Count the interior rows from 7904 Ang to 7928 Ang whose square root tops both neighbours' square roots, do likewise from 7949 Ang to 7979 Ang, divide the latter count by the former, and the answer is 2.0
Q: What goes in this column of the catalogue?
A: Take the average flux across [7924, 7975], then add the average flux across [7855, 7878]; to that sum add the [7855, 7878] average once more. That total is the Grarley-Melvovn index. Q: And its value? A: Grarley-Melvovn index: 128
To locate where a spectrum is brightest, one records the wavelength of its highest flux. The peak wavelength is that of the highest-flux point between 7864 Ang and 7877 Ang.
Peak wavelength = 7870.27 Ang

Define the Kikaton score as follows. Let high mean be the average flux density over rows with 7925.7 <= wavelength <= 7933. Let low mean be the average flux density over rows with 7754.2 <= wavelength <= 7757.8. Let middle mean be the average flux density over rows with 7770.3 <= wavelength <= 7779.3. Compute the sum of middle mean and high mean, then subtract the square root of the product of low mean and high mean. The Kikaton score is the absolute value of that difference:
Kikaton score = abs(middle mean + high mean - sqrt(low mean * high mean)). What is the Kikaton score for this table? 42.1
